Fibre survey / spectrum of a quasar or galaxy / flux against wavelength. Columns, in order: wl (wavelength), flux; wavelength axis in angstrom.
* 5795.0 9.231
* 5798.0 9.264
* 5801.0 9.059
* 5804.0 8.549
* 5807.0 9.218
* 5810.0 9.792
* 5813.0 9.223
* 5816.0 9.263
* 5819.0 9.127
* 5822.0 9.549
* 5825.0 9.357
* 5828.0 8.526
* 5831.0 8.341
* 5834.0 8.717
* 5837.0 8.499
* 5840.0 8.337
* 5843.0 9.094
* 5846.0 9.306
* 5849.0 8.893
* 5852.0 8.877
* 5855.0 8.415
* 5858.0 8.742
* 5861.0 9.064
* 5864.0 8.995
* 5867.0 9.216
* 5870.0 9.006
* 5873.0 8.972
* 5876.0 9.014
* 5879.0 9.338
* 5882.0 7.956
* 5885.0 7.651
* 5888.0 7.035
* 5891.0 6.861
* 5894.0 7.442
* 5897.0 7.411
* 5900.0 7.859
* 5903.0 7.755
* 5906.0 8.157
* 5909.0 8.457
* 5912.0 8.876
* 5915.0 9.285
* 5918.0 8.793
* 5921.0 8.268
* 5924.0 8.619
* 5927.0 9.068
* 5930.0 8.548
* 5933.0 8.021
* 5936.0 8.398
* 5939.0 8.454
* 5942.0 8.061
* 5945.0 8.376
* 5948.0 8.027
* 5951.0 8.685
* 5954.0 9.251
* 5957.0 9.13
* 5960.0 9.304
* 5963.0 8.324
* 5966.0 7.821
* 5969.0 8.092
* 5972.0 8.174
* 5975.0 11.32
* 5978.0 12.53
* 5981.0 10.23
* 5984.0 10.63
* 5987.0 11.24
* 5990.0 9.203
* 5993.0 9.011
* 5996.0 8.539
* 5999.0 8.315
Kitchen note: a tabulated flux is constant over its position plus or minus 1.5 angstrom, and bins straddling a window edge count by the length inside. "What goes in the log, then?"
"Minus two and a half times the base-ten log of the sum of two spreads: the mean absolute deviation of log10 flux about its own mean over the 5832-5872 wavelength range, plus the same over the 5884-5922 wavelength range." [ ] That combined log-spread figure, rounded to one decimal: 3.4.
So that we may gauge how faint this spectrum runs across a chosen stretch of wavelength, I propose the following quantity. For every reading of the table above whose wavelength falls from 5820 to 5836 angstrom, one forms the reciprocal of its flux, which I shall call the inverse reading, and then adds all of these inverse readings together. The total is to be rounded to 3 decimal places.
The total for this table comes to 0.563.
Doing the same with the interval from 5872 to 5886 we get 0.586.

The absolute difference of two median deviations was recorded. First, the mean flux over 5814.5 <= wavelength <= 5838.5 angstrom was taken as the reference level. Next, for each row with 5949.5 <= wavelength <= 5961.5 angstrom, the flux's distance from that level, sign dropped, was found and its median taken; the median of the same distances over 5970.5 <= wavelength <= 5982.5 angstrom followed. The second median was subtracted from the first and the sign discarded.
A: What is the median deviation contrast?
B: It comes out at 1.6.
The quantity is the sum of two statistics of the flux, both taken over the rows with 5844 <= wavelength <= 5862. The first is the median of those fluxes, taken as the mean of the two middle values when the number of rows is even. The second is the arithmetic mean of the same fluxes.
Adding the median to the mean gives 17.8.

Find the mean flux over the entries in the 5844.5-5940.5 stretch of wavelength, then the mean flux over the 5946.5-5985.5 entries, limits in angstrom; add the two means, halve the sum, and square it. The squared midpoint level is 79.3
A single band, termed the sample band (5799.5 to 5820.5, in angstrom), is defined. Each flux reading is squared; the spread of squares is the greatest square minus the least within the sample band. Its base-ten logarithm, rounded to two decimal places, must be 1.36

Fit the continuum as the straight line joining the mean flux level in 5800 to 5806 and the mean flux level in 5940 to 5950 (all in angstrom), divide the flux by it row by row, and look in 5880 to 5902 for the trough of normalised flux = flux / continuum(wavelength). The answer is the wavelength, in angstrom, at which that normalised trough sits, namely 5891.0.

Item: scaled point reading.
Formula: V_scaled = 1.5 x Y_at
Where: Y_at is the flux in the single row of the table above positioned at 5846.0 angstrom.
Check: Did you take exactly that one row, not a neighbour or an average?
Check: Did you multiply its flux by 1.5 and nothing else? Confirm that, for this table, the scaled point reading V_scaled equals 14.0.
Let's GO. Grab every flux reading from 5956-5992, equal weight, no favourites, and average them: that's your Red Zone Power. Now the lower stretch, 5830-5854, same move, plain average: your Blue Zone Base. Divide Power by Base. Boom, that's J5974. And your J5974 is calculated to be 1.10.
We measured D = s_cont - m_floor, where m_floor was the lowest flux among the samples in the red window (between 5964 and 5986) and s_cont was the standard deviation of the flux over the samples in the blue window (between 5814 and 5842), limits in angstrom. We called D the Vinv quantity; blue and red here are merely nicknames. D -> -7.4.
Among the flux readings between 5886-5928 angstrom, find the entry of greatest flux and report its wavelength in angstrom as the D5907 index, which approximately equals 5915.0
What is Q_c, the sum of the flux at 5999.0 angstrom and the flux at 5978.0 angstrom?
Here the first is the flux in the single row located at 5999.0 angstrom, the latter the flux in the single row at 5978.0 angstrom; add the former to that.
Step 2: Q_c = 20.8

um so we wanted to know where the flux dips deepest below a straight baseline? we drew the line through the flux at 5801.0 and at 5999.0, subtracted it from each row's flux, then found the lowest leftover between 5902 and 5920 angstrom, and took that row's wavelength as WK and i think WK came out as 5903.0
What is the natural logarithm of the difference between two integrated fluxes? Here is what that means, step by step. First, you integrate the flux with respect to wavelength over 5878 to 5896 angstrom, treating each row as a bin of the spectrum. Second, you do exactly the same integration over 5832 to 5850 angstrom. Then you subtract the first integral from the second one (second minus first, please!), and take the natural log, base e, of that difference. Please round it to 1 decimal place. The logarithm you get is 3.0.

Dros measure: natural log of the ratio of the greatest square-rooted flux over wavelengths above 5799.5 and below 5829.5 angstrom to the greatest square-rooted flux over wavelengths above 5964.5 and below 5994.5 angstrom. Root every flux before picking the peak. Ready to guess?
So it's -0.123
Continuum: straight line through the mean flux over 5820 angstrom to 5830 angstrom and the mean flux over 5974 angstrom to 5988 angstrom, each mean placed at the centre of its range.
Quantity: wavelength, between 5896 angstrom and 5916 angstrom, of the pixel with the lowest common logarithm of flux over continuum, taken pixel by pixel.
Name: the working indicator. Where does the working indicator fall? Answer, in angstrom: 5897.0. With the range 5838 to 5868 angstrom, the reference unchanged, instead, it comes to 5855.0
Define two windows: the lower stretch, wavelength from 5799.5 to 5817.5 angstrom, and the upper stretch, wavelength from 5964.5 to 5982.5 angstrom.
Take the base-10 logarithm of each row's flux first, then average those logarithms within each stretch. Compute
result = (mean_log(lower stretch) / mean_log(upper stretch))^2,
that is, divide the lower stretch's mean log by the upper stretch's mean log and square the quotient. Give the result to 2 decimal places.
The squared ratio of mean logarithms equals 0.97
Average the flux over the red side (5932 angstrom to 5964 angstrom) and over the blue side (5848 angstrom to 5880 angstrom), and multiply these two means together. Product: 76.6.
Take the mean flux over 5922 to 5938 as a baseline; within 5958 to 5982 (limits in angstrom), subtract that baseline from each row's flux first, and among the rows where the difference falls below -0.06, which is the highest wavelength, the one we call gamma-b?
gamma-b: 5972.0 angstrom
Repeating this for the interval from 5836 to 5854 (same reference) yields 5840.0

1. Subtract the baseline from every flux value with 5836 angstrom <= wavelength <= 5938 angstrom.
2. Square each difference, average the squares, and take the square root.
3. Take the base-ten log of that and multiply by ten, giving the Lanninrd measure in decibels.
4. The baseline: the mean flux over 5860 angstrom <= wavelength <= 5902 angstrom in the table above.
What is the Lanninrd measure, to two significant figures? -1.6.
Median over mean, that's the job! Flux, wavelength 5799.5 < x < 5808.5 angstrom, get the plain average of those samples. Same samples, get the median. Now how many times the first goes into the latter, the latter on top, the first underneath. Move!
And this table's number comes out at 1.01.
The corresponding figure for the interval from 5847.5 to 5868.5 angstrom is 1.00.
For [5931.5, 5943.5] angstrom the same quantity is 1.00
